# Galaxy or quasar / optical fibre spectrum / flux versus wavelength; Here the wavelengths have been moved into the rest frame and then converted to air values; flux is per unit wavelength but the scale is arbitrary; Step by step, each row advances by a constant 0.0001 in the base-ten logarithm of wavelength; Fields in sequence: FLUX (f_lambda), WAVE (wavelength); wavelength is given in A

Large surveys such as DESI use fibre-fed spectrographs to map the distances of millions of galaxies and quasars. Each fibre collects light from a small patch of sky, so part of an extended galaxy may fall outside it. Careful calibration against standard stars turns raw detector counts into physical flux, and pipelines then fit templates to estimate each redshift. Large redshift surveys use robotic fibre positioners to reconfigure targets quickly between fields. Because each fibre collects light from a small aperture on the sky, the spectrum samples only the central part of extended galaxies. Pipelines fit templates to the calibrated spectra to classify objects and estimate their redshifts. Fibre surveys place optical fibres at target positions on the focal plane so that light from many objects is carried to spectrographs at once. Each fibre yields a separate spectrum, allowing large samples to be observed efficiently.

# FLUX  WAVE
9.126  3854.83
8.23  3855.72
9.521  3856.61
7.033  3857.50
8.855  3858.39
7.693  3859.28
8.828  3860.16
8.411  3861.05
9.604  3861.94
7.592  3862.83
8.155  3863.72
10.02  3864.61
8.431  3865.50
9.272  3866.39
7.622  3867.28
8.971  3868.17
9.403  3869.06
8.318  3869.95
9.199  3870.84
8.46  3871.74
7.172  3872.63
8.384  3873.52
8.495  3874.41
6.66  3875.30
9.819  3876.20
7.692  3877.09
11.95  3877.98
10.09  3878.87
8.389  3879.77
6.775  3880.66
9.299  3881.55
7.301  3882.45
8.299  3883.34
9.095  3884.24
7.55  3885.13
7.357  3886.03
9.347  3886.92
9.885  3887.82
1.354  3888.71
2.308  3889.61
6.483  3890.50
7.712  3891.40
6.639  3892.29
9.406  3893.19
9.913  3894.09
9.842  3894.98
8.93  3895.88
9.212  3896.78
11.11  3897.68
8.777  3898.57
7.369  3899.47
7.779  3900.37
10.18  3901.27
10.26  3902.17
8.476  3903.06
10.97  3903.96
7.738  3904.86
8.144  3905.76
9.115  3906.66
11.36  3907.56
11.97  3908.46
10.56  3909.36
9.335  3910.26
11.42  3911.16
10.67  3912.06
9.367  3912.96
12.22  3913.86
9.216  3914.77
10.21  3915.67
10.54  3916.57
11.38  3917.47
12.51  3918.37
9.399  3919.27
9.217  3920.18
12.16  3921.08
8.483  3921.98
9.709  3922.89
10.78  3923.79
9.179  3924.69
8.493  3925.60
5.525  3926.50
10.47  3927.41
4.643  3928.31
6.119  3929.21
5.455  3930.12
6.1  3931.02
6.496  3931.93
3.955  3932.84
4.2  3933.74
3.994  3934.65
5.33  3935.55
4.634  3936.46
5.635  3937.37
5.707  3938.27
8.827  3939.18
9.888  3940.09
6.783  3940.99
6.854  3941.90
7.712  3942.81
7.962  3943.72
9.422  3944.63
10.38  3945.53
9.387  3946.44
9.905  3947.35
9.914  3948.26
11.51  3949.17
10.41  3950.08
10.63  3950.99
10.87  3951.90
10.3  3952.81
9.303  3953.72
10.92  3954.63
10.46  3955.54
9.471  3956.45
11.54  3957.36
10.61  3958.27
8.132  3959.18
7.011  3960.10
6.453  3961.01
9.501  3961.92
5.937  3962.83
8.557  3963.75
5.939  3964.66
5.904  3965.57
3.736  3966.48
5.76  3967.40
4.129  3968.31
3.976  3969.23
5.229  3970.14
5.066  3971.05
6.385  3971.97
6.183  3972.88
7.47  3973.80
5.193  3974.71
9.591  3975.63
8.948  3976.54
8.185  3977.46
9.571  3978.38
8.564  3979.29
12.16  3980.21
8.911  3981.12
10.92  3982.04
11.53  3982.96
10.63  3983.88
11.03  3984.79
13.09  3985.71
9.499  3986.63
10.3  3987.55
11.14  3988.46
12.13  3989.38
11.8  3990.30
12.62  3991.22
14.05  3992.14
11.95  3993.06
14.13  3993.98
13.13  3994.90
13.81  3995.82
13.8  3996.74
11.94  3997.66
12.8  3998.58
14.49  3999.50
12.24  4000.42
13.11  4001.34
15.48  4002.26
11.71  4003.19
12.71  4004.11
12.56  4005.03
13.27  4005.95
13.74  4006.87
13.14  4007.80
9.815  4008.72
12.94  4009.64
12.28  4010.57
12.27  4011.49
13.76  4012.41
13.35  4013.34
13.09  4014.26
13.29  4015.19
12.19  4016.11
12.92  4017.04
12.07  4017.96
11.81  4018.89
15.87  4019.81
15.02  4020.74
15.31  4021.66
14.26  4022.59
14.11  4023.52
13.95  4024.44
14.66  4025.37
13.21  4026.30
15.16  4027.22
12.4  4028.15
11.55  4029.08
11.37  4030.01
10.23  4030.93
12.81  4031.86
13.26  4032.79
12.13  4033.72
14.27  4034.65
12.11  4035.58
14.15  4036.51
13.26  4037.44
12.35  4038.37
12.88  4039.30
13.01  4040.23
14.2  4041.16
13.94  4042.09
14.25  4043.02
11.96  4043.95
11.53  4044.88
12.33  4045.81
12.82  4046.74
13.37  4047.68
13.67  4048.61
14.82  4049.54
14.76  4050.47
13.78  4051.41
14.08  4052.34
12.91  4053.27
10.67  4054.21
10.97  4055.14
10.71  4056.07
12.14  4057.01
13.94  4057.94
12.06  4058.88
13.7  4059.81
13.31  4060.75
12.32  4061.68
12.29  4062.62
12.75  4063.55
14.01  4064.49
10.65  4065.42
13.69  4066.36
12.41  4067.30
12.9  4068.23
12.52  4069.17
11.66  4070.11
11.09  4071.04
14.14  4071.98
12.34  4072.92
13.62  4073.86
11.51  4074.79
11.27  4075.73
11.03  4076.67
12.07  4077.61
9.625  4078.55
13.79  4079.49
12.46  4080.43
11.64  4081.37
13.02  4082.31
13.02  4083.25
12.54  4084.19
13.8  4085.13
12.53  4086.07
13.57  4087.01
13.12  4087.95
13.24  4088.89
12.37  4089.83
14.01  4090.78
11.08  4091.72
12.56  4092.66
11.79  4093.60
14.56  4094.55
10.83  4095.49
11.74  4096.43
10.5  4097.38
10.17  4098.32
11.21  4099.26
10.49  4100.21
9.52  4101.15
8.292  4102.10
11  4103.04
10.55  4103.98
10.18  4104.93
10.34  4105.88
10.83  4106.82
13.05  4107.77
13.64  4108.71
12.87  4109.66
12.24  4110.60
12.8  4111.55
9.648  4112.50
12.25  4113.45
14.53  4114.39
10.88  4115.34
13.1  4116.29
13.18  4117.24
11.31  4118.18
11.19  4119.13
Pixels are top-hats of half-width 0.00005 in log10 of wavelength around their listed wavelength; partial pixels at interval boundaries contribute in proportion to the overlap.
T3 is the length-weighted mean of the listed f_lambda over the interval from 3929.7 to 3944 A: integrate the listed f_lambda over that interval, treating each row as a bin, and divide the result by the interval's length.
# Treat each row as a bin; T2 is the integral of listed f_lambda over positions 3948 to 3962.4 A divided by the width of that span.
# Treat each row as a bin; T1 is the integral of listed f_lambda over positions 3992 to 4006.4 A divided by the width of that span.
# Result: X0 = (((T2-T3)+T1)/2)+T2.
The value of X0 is 18.2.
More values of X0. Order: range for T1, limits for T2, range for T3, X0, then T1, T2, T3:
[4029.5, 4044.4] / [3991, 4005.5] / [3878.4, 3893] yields 22.5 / 12.9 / 13.2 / 7.4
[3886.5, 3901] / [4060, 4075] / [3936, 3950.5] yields 18.7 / 7.9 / 12.6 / 8.4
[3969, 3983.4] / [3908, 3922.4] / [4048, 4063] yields 13.4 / 8.1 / 10.5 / 12.9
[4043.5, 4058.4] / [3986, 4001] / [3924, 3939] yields 22.1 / 12.8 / 12.5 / 6.1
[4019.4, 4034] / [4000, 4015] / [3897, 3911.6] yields 21.2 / 13.5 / 12.8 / 9.7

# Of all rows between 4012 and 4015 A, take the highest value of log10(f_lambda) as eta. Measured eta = 1.14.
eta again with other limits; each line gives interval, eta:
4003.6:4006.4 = 1.12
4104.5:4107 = 1.03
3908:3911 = 1.08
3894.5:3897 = 0.99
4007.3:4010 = 1.12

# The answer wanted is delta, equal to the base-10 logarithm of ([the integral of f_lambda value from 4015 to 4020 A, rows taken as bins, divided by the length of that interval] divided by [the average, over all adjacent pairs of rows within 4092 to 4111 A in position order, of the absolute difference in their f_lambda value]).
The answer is 1.04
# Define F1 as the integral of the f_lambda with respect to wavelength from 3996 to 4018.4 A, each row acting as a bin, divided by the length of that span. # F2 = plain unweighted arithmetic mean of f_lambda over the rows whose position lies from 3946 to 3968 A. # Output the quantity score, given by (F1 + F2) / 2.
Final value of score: 10.9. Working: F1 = 12.9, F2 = 8.8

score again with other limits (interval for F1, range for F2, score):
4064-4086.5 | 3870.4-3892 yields 10.1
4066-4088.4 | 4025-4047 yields 12.7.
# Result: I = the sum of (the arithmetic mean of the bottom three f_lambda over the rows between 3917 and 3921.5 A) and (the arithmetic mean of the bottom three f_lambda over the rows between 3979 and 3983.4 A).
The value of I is 19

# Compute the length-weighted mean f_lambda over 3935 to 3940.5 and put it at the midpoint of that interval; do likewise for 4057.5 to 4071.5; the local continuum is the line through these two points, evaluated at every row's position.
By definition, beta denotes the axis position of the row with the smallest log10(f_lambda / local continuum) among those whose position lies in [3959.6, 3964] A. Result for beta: 3962.83 A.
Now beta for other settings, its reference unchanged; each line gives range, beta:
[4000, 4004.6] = 4003.19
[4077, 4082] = 4078.55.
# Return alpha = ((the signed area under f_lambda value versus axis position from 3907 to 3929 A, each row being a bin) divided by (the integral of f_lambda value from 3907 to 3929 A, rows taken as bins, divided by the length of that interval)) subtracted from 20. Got -2.0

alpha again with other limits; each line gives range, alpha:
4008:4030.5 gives -2.5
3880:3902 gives -2.0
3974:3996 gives -2.0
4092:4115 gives -3.0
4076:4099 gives -3.0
